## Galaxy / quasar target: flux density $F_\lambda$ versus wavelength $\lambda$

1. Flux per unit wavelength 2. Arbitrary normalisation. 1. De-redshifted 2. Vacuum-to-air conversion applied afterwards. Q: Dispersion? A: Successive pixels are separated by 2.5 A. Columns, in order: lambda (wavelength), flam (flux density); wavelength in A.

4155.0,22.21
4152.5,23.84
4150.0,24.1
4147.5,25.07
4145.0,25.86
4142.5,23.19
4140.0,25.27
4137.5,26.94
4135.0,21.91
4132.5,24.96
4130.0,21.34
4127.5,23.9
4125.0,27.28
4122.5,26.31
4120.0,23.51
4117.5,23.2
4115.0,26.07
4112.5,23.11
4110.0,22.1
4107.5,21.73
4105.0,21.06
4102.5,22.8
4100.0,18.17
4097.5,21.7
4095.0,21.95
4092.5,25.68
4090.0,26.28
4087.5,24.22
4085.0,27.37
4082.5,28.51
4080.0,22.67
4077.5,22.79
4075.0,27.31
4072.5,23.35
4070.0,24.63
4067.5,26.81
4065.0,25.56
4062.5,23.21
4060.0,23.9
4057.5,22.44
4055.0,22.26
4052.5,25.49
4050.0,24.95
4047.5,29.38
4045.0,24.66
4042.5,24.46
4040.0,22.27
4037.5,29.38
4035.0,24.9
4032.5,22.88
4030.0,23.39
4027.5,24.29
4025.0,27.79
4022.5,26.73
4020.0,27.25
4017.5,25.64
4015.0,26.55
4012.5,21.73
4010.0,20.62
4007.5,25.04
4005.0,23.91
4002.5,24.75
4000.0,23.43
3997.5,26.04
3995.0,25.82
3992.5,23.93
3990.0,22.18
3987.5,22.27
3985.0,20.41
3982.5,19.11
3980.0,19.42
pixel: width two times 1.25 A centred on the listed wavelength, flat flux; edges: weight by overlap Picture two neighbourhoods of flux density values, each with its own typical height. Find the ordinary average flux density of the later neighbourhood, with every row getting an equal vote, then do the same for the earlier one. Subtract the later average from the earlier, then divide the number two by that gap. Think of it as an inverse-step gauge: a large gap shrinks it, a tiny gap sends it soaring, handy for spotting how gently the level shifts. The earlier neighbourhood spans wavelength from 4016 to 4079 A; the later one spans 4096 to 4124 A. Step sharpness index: 0.9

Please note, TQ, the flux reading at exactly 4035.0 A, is 24.9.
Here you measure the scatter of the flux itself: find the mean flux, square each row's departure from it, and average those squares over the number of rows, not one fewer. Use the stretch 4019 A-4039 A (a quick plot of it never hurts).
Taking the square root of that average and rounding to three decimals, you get 2.155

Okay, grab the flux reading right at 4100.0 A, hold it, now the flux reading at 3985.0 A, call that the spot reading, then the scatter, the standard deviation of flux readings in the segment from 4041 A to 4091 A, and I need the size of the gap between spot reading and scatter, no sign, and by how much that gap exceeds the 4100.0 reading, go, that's 0.2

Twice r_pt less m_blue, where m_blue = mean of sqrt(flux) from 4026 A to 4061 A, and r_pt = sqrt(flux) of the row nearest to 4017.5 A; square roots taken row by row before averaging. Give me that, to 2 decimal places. 5.17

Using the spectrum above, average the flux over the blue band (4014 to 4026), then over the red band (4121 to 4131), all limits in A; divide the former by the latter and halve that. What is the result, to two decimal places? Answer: 0.54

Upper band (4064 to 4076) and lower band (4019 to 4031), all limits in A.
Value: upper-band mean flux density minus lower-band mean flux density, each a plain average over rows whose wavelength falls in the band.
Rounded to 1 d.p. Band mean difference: -0.4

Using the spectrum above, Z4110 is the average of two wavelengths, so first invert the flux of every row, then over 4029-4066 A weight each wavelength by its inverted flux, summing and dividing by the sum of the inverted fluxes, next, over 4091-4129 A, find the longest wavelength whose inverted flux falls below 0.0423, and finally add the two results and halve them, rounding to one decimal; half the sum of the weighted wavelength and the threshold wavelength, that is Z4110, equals 4087.5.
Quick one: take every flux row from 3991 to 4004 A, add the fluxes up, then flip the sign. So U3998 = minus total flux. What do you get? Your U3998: -124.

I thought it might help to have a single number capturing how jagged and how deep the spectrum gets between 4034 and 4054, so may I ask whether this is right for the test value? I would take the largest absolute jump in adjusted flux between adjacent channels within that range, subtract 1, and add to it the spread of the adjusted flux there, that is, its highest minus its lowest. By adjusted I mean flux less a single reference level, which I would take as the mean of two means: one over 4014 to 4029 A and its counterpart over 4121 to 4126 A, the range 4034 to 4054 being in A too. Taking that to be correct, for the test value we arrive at 13.2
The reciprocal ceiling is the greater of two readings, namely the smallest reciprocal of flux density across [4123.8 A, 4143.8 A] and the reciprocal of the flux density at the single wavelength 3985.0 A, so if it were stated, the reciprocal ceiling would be 0.049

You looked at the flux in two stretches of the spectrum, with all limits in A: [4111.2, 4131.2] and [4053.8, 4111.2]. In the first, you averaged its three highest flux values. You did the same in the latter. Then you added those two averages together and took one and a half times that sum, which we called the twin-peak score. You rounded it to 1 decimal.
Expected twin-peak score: 81.4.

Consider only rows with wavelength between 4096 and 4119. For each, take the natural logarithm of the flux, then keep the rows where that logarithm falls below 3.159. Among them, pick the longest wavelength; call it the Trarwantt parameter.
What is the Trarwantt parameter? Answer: 4117.5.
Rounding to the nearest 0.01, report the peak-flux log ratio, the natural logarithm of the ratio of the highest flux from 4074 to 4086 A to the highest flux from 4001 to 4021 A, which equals 0.05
